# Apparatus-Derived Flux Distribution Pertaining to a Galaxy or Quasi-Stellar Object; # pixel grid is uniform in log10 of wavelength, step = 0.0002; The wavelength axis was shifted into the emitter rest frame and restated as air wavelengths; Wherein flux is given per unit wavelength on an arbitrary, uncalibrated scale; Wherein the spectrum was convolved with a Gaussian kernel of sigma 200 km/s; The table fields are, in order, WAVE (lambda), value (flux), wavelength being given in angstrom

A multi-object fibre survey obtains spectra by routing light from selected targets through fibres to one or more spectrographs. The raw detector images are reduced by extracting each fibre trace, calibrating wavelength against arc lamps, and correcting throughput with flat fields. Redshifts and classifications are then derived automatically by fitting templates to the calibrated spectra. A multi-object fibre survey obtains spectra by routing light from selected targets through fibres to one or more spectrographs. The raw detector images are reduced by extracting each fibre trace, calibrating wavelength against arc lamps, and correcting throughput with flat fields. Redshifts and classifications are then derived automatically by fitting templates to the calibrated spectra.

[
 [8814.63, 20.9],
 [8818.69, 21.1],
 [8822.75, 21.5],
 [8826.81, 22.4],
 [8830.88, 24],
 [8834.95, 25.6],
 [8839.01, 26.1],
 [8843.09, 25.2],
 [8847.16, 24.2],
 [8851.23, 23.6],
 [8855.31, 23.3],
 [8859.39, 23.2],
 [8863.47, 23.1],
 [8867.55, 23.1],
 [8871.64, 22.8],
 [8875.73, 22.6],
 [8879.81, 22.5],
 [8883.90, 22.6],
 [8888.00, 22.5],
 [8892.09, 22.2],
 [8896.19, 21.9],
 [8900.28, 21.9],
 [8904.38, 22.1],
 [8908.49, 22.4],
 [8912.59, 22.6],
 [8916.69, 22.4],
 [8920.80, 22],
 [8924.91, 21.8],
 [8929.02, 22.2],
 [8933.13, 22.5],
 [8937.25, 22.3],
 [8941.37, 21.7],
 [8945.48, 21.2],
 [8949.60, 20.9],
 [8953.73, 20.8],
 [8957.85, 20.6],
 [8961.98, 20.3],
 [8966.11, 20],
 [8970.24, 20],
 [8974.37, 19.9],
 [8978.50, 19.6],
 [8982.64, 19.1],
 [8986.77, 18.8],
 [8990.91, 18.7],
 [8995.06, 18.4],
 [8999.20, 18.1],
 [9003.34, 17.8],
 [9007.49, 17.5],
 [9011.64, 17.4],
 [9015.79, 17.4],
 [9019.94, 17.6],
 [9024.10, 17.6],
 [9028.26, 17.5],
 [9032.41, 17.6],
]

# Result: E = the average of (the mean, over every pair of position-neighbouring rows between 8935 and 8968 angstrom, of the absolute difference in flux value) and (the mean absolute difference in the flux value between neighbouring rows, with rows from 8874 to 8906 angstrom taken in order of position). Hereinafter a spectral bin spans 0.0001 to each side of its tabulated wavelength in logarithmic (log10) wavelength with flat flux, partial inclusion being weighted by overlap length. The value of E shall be 0.243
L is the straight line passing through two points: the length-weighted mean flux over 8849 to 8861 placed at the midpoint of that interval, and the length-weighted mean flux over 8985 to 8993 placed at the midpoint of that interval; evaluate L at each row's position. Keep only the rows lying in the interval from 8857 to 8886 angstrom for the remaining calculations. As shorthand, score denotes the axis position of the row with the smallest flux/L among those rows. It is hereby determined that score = 8875.73 angstrom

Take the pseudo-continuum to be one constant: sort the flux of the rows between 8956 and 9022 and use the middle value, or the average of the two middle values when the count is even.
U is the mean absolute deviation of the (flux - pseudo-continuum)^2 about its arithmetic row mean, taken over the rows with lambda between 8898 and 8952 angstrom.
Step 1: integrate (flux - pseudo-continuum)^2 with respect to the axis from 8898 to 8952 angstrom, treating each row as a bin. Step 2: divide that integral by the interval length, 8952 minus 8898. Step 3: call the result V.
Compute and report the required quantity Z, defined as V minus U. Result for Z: 8.3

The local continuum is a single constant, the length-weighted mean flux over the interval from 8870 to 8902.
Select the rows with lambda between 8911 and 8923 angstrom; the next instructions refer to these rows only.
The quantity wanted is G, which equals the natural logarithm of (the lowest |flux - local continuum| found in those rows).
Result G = -4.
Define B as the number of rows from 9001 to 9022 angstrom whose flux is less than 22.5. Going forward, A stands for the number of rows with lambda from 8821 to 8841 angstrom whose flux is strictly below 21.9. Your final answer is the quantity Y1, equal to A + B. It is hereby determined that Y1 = 6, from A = 1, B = 5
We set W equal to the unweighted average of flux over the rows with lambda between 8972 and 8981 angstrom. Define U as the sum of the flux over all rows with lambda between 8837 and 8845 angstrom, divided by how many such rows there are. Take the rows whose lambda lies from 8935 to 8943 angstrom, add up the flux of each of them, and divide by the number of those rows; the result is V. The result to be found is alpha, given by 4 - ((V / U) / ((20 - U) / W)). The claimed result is 7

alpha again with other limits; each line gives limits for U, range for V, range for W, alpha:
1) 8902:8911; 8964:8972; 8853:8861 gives 13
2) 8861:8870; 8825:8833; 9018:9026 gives 10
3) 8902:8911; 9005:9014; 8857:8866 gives 12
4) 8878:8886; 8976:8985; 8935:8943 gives 11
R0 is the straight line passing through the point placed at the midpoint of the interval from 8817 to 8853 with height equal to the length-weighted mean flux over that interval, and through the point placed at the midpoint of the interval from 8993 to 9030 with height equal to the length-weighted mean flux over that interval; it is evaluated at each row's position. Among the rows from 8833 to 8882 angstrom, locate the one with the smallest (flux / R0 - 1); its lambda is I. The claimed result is 8855.31 angstrom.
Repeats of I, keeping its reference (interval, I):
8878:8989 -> 8896.19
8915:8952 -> 8949.60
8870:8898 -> 8875.73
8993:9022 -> 9007.49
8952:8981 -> 8966.11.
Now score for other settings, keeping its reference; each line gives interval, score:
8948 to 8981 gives 8966.11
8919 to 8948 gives 8924.91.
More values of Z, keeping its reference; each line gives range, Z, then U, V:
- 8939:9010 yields 0.4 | 1.9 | 2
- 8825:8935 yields 11.1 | 8.1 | 19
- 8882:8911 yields 10.6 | 1.6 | 12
